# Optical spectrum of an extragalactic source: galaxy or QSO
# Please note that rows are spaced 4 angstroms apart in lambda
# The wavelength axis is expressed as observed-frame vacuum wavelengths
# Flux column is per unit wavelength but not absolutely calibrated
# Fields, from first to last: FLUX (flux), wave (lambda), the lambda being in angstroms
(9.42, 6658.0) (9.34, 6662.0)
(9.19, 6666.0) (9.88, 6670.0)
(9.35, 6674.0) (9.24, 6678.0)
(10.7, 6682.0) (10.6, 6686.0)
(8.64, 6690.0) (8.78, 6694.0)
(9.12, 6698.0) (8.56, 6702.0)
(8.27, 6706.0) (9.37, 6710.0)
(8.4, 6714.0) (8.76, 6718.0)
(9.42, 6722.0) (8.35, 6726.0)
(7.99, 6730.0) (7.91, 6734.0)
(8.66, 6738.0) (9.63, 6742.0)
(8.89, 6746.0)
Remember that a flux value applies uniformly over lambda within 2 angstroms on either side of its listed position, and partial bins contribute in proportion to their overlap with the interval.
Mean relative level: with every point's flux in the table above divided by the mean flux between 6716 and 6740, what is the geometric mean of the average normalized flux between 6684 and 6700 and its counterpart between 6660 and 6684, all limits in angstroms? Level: 1.11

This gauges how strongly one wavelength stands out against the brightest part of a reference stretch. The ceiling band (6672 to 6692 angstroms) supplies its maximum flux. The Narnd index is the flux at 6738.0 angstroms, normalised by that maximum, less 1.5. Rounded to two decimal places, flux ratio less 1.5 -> -0.69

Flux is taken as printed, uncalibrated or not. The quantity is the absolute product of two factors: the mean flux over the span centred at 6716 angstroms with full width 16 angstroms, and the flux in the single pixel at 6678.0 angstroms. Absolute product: 83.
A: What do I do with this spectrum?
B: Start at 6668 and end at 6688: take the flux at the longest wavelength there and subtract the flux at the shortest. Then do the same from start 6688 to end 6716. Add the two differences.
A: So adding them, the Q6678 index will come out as 0.5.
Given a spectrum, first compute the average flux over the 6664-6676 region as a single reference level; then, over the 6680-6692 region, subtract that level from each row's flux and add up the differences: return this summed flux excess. 1.5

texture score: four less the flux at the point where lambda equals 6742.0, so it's -5.6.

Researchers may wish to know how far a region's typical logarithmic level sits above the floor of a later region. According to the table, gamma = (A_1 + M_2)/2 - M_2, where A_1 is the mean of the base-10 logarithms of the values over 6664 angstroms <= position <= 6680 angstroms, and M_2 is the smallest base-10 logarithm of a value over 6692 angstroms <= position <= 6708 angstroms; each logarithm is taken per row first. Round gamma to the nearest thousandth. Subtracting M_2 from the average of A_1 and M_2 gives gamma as 0.028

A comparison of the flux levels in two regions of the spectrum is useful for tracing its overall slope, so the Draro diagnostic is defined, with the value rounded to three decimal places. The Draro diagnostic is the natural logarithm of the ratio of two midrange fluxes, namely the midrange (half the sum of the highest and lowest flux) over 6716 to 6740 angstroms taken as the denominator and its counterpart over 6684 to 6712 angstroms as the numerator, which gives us 0.085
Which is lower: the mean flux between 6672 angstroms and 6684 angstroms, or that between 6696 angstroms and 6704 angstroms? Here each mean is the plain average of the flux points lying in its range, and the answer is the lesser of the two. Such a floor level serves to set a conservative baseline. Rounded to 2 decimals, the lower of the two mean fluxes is 8.84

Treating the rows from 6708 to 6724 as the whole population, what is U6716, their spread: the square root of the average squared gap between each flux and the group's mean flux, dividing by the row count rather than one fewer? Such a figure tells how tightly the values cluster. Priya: 0.427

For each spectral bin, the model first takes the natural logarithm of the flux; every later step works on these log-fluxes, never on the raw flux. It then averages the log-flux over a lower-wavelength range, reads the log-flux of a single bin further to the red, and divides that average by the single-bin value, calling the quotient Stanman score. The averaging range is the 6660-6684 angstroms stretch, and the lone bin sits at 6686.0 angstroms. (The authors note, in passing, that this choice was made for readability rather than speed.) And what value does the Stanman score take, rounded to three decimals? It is 0.958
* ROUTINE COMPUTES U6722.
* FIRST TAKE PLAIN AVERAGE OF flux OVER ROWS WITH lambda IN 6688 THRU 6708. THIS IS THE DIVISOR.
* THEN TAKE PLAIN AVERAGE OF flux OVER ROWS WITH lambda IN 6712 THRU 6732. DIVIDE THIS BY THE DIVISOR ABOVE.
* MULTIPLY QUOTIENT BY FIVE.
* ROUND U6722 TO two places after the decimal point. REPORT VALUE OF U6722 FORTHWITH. 4.95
